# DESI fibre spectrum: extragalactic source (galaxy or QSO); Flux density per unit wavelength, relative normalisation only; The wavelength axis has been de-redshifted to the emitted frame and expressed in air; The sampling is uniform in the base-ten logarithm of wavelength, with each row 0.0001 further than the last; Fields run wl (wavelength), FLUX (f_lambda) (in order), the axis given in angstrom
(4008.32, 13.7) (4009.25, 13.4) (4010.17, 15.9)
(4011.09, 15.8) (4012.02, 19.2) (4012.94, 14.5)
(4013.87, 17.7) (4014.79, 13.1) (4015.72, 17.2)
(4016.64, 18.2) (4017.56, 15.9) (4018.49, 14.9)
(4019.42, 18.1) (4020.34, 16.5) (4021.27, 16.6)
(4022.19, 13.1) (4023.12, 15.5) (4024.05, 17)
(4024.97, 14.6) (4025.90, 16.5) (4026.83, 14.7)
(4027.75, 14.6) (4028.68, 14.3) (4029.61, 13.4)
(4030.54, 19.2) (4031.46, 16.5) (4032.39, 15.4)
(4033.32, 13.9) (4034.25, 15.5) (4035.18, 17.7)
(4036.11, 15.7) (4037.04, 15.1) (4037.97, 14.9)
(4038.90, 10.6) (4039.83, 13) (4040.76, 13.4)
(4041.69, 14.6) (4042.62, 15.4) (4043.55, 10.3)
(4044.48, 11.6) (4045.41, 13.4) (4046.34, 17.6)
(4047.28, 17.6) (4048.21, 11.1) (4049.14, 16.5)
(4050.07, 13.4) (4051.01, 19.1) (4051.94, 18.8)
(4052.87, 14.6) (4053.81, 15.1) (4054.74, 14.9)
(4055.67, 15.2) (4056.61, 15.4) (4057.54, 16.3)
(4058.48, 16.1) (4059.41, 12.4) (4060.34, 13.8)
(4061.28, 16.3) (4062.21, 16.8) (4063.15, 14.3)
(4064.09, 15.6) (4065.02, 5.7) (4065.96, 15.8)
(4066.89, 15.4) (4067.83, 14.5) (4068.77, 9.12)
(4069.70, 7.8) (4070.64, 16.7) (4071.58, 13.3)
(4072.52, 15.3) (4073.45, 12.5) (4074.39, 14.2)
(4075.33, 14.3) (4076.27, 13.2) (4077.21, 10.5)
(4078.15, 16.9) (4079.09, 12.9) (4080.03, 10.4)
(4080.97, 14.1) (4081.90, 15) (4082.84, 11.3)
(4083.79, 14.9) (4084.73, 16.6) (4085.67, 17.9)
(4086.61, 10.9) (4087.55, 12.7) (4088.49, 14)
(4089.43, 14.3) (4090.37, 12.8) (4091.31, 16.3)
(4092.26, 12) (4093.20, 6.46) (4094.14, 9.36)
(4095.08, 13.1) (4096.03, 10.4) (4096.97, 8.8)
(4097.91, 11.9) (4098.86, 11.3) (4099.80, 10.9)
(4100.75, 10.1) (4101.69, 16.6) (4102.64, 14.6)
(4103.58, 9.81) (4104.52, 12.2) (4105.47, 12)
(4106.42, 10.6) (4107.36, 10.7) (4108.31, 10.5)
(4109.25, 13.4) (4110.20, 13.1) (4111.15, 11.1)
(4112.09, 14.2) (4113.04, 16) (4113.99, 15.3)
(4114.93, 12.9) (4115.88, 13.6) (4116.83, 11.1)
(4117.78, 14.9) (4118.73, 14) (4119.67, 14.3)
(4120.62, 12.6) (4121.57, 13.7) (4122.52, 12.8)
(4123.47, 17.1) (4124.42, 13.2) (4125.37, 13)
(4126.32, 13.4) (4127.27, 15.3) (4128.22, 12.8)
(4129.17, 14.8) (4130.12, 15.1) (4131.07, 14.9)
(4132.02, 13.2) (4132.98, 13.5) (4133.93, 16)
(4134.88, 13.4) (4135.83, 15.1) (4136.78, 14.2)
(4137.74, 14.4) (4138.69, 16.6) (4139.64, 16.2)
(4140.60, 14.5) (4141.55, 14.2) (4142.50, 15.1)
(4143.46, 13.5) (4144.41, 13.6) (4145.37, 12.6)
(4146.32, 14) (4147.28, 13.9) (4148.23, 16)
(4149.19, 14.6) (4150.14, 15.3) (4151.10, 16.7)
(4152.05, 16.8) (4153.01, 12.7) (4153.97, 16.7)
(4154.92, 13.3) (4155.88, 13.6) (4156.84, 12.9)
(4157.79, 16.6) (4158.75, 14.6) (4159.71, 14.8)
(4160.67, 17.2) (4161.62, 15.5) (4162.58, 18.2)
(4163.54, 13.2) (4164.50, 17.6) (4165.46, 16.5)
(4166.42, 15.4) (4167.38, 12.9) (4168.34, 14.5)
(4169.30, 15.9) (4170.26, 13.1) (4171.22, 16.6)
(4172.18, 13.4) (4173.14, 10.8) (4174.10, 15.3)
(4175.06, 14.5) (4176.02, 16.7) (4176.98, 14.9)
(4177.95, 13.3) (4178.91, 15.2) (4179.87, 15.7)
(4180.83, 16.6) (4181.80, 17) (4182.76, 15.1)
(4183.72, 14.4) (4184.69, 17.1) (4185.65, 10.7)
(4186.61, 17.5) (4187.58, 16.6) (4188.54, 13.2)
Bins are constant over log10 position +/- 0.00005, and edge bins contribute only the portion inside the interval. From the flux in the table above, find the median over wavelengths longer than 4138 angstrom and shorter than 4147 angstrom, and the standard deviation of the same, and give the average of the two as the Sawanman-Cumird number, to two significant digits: 7.7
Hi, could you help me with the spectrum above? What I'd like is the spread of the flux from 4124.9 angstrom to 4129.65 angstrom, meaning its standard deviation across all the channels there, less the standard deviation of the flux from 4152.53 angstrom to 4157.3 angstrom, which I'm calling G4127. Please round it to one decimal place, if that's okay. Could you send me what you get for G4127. -0.5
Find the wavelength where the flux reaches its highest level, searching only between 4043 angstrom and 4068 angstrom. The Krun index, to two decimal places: 4051.01 angstrom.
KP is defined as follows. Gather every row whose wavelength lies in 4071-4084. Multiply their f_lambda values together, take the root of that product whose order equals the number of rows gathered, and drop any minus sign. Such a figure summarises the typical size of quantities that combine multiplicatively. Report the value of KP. 13.4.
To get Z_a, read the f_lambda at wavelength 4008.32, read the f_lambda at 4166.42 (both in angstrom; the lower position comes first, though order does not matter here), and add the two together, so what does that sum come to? 29.1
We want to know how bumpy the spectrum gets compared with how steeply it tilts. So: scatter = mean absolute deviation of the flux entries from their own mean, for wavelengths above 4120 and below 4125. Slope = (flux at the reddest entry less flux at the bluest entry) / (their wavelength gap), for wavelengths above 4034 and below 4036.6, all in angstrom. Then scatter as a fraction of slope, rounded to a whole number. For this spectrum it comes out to 12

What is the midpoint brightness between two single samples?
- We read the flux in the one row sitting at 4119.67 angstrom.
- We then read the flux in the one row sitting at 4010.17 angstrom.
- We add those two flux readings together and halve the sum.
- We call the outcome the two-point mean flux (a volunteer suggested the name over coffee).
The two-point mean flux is 15.1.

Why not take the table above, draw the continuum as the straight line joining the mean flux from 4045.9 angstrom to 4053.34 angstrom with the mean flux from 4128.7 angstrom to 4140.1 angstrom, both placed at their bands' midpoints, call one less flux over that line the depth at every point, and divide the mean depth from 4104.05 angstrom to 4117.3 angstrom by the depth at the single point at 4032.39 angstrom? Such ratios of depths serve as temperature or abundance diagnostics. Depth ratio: 2.9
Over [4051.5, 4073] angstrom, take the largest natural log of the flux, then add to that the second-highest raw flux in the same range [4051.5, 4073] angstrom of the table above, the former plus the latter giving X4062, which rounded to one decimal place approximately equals 19.7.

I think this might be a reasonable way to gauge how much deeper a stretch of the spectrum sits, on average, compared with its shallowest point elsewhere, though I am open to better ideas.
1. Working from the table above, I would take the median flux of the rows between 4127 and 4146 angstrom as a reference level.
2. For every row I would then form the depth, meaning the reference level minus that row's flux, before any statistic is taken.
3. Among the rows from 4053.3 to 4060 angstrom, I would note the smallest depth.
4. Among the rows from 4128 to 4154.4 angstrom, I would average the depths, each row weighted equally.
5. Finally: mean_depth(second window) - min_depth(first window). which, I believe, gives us 1.6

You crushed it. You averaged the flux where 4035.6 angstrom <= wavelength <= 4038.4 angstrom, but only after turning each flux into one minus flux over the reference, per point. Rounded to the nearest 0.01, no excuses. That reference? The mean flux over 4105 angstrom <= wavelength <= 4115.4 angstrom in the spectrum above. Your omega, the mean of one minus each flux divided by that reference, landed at -0.20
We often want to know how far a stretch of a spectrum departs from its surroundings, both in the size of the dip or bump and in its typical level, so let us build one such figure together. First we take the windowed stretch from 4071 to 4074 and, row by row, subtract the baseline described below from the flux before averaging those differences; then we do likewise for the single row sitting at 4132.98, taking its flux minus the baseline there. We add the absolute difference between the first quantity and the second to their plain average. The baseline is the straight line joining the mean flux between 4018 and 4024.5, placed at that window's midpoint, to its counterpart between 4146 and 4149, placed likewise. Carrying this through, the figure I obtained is -1.1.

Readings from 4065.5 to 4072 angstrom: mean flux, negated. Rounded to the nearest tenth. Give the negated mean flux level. -13.2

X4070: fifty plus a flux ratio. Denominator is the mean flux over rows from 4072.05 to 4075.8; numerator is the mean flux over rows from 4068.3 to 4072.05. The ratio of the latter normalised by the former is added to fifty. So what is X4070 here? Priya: 50.8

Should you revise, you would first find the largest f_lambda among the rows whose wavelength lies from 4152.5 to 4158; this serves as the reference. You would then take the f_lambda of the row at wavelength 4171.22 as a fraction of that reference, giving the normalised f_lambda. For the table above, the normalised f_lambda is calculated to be 0.99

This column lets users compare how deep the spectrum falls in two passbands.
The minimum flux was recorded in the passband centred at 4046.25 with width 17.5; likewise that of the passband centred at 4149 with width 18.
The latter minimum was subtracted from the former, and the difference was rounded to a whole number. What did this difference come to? -2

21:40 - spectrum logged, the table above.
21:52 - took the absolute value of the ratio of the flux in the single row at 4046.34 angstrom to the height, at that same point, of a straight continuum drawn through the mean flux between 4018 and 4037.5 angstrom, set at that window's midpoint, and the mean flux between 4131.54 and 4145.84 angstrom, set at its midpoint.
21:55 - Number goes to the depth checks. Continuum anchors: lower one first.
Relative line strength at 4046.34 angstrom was 1.14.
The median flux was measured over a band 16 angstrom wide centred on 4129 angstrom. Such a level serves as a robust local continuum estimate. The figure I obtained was 13.7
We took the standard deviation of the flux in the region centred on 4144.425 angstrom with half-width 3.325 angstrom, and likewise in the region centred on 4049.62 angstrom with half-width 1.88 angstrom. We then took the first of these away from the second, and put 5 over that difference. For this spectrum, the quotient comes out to 2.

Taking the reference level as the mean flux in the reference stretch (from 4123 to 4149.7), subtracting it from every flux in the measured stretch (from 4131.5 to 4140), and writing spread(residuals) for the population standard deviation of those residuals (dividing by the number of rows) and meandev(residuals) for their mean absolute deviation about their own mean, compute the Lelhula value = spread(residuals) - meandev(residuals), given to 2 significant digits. 0.12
